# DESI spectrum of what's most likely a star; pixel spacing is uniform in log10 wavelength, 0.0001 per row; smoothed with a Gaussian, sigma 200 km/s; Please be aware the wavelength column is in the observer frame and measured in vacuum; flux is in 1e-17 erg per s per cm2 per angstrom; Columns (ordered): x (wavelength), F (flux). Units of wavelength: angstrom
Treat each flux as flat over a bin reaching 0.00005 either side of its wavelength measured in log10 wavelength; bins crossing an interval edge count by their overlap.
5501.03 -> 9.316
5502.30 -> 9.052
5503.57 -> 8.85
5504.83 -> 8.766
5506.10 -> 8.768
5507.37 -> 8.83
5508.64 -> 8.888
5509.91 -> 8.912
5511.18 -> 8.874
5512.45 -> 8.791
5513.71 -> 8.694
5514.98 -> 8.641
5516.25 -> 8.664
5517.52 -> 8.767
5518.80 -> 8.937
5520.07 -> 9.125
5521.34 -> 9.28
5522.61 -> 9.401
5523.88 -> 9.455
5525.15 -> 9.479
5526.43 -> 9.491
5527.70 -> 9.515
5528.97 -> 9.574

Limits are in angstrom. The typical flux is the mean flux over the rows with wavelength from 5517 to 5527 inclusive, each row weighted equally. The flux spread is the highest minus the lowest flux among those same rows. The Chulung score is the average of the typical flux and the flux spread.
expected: 4.98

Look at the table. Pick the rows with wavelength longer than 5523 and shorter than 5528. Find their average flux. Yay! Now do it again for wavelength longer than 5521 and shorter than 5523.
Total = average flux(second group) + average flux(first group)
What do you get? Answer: 18.8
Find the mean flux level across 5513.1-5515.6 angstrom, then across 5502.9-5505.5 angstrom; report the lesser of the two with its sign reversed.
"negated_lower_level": -8.67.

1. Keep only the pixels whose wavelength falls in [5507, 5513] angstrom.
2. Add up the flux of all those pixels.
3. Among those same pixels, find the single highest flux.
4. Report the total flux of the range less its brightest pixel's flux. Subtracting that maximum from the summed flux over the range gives 35.4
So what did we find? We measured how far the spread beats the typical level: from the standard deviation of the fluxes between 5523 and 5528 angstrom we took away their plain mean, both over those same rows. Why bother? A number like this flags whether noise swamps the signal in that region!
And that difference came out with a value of -9.46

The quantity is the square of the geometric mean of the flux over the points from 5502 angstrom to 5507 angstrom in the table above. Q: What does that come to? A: 78.5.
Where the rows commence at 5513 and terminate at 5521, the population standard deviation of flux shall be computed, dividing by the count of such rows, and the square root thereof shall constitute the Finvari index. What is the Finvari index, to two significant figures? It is 0.42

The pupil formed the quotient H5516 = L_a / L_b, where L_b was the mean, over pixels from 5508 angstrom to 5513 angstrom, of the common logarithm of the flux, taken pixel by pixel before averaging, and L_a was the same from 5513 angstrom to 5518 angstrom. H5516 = 0.99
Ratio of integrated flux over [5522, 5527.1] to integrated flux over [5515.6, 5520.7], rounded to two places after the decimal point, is 1.07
